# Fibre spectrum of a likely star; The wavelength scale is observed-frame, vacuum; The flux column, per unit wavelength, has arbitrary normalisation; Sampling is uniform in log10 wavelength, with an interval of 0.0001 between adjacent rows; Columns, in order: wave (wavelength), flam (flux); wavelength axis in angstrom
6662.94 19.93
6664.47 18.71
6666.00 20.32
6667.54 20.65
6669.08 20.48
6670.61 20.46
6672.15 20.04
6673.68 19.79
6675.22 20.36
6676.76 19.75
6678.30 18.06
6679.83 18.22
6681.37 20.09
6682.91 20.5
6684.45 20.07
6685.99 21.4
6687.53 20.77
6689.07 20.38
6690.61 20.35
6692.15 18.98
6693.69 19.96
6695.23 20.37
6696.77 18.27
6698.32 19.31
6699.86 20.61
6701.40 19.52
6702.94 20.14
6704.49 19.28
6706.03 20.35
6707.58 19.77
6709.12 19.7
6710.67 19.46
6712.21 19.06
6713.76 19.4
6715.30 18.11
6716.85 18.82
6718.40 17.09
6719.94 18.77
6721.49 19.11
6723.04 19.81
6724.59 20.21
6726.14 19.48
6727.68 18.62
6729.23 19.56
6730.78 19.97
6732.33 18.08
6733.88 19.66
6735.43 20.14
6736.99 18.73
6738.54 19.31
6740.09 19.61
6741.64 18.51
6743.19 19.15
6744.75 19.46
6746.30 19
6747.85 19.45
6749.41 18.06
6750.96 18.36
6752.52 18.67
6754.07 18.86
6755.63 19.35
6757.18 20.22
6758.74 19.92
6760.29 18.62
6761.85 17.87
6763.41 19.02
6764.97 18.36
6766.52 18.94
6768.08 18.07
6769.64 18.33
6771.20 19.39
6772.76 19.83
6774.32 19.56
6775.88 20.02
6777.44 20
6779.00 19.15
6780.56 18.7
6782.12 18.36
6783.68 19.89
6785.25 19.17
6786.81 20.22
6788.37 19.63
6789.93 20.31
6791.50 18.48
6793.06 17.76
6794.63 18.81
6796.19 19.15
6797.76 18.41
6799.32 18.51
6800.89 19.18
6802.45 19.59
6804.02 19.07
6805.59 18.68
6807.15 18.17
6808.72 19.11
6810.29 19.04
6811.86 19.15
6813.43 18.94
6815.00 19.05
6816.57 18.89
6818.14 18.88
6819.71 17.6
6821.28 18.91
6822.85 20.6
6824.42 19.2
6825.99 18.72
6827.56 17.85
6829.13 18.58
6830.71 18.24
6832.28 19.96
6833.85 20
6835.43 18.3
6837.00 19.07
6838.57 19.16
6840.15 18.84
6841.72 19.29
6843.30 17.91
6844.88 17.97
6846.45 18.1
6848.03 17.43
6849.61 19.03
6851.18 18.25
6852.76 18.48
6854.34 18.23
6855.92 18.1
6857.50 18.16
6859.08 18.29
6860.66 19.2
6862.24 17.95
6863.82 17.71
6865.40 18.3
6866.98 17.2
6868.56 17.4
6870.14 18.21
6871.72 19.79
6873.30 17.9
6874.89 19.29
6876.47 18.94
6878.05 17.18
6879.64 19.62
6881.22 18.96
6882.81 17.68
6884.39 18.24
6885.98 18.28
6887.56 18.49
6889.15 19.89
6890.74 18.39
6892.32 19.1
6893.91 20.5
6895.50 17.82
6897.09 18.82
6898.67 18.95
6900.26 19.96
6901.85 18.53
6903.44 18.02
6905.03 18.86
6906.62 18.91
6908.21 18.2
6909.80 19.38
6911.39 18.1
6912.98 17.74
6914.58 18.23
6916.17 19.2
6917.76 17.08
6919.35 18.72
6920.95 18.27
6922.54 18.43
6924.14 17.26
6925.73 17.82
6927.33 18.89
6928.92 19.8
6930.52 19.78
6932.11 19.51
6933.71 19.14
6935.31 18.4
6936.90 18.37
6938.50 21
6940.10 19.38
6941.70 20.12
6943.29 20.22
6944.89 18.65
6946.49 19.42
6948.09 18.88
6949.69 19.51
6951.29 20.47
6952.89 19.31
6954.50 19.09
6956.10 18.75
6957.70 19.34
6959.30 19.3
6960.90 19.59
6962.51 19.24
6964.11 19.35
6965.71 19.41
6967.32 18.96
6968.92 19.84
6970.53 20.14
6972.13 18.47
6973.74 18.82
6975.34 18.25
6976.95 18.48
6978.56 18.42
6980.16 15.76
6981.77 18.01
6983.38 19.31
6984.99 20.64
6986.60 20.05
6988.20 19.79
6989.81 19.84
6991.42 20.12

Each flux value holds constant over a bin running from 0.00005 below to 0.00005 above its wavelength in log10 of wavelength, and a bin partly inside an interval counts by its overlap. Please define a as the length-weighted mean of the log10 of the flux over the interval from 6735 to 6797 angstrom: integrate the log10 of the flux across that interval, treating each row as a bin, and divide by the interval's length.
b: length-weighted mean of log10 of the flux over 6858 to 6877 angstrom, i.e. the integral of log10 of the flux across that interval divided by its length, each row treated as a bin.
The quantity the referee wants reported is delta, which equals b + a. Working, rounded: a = 1.28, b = 1.26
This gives 2.54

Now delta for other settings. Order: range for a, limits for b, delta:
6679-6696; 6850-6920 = 2.57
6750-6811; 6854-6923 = 2.55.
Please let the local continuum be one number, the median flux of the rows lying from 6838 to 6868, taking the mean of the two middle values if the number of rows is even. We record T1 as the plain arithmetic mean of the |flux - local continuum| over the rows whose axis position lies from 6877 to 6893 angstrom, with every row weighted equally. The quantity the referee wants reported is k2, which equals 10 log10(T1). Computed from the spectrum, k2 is -1.72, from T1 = 0.67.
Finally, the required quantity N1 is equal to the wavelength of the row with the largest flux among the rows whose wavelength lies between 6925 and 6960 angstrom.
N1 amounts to 6938.50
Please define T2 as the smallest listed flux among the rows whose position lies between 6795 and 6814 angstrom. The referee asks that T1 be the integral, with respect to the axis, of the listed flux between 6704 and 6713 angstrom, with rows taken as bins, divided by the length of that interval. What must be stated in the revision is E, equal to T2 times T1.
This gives 356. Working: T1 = 19.6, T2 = 18.17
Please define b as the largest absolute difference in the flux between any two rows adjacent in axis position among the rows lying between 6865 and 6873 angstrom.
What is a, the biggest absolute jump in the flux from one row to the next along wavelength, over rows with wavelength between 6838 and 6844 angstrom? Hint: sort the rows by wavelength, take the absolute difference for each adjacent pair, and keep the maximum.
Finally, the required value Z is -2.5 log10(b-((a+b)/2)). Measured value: 2.5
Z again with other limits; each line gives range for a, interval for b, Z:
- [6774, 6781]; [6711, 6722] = 0.9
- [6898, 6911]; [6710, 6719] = 2.1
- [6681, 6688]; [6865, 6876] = 1.4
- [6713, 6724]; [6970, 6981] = 0.8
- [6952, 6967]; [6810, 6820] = 1.2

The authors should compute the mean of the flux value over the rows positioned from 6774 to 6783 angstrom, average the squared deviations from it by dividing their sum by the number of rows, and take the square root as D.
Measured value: 0.62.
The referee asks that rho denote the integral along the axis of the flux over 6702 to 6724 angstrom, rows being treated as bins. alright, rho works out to 423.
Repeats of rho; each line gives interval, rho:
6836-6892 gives 1032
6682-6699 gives 341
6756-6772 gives 302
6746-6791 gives 862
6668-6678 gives 201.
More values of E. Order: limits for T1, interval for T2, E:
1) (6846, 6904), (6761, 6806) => 329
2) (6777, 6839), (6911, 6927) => 325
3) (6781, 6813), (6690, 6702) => 348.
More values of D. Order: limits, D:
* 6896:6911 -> 0.55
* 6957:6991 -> 1.00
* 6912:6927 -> 0.64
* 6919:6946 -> 0.93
